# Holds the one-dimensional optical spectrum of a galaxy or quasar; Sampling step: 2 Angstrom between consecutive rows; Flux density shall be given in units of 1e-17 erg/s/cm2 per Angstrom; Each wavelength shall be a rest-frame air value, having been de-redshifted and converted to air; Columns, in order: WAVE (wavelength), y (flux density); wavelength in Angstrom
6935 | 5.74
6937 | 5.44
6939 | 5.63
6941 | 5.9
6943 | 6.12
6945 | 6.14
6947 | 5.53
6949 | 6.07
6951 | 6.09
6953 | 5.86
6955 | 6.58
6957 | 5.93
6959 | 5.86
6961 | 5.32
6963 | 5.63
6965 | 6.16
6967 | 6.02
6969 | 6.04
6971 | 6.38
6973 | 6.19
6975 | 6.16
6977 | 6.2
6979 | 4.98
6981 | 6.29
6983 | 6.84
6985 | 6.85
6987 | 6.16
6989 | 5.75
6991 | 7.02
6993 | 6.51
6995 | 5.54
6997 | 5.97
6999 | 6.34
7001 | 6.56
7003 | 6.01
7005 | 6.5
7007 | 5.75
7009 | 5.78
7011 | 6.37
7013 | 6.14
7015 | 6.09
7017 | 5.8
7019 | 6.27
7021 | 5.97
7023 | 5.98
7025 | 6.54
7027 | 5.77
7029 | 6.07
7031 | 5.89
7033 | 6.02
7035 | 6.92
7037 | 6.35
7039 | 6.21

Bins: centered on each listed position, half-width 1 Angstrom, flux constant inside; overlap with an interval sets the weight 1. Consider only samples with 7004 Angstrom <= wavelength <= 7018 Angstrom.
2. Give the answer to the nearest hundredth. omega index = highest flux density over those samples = 6.50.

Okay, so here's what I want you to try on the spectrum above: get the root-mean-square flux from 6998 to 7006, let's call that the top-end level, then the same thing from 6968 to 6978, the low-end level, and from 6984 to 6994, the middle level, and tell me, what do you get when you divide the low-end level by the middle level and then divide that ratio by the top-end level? 0.151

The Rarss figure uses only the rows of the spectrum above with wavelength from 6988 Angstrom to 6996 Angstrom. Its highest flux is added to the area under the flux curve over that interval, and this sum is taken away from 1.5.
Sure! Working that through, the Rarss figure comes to -55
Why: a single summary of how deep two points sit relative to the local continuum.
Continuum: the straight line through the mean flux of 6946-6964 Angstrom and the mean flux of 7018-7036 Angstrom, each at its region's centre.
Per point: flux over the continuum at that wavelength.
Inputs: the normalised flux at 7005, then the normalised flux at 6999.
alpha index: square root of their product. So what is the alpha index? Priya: 1.06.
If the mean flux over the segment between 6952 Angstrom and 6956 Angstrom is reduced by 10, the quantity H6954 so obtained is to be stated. -3.78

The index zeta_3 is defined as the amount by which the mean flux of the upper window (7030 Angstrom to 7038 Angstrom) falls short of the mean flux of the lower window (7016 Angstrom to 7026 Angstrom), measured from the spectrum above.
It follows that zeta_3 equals -0.18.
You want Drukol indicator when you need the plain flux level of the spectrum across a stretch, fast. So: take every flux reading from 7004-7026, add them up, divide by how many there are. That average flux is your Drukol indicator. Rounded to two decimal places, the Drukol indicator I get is 6.11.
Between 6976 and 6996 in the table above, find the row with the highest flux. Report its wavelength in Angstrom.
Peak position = 6991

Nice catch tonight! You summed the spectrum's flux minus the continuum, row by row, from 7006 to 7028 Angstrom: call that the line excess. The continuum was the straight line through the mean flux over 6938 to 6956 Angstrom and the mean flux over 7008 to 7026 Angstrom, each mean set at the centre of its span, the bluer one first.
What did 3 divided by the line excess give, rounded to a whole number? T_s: -4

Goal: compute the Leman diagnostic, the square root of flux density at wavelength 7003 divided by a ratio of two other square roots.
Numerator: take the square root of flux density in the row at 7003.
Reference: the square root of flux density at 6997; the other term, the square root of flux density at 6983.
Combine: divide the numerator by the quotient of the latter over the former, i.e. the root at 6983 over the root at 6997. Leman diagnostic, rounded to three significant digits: 2.29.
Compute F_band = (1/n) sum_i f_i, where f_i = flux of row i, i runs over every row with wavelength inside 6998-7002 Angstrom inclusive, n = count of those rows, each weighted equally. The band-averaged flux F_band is 6.45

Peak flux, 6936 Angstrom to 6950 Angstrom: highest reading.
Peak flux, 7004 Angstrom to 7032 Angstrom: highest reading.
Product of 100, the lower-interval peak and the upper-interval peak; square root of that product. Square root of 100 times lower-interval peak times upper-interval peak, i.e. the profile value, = 63.4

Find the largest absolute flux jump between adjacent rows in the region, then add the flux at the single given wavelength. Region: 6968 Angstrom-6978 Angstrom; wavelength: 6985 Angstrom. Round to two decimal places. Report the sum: 7.19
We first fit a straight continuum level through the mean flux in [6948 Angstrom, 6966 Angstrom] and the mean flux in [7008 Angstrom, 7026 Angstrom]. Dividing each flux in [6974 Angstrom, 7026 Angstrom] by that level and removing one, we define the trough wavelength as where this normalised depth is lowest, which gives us 6979 Angstrom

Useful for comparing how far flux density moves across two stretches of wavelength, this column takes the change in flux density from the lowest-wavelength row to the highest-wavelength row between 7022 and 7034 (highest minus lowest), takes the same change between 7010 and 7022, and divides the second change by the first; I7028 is -10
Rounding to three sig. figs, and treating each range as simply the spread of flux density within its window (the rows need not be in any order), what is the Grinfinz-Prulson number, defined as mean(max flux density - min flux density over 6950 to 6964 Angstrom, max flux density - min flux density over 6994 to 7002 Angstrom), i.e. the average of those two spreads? 1.14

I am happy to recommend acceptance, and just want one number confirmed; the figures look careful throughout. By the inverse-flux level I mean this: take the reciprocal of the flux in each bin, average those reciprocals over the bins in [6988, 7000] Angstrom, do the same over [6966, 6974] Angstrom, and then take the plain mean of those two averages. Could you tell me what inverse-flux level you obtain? 0.1626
